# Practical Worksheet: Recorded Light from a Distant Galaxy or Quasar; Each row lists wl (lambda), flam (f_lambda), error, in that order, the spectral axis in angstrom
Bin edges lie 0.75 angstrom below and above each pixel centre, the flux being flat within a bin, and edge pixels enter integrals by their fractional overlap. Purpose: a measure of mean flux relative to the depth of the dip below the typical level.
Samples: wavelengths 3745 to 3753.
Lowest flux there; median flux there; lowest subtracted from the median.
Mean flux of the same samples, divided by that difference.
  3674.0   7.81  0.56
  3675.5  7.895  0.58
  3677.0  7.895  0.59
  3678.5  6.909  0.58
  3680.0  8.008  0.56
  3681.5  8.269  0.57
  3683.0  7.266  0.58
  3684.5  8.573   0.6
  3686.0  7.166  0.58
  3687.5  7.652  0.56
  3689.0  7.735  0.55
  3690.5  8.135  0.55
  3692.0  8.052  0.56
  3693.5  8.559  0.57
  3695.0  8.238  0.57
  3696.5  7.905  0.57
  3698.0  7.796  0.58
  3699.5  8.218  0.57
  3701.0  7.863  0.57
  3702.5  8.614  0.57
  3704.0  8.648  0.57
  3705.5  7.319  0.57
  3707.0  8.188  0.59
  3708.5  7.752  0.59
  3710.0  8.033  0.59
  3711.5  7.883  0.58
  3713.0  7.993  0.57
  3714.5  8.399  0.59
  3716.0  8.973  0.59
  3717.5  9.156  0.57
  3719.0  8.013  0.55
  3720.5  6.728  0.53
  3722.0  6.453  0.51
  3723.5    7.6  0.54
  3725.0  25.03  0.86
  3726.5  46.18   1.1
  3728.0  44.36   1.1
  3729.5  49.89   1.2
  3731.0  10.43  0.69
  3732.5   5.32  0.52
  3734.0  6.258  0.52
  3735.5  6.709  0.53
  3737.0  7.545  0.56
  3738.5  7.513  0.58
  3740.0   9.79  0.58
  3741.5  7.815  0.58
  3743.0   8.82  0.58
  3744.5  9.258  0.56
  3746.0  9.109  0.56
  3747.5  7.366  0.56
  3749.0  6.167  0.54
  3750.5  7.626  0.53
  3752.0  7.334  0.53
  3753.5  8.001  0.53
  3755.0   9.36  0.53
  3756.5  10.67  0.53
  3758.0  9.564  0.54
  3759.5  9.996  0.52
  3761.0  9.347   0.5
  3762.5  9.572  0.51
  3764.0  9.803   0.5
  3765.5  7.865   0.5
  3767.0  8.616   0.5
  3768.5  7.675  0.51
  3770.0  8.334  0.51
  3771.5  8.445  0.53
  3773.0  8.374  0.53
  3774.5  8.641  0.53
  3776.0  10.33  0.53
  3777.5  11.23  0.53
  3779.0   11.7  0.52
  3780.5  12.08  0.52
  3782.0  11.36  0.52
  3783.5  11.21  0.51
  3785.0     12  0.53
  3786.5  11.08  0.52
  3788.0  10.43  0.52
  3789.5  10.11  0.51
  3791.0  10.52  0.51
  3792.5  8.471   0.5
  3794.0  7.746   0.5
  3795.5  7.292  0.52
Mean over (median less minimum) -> 6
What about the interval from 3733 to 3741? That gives 6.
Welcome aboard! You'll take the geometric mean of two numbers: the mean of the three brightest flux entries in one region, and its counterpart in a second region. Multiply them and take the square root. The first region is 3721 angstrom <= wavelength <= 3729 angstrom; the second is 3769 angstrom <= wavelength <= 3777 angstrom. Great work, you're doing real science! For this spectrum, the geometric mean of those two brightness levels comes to 18.8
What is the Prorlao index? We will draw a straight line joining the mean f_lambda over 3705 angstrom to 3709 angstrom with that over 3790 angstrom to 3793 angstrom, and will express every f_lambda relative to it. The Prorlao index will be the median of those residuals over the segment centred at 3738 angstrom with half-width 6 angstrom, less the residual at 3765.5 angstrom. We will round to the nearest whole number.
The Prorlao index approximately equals 0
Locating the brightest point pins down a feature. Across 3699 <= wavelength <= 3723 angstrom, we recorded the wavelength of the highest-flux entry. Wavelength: 3717.5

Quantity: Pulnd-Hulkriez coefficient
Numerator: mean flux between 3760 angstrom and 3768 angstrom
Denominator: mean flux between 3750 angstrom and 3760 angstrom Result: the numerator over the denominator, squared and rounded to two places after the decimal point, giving 1.02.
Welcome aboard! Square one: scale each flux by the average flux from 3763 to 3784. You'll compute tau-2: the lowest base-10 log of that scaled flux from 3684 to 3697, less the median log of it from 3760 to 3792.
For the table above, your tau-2 -0.15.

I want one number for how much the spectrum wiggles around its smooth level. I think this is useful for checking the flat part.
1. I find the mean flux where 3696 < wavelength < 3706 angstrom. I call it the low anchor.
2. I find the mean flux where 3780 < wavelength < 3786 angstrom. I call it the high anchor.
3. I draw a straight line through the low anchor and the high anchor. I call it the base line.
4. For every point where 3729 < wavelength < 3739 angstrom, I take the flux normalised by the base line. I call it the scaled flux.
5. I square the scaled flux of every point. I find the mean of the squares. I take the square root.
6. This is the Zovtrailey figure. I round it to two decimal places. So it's 2.15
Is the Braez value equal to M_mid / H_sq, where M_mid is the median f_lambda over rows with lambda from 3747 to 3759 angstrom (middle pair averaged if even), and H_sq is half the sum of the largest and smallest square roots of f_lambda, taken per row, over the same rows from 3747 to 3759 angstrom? 2.72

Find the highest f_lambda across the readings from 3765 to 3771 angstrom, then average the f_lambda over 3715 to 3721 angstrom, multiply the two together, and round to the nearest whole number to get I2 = 71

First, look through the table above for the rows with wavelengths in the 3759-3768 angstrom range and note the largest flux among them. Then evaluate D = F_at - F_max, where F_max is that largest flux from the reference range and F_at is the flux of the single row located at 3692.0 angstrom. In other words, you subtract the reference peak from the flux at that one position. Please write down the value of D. -1.9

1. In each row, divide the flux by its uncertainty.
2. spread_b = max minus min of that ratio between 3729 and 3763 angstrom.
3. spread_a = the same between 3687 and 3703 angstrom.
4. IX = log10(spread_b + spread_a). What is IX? 1.52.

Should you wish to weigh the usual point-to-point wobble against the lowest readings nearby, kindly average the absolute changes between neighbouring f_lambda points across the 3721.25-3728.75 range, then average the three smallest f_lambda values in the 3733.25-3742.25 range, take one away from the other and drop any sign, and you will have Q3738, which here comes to 3.6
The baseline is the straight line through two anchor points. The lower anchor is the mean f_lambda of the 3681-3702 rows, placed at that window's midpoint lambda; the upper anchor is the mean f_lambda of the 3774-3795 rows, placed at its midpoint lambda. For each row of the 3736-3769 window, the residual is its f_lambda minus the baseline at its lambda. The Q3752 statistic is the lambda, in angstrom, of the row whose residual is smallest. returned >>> 3749.0 angstrom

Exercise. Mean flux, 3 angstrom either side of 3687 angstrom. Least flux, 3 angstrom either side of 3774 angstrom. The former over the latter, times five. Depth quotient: 4.6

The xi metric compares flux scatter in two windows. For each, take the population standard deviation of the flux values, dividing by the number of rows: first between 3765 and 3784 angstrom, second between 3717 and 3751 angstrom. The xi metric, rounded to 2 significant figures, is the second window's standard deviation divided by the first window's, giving 8.5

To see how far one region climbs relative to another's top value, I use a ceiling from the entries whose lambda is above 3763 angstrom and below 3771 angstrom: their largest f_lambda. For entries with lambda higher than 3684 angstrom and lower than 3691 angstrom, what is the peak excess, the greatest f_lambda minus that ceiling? -1.23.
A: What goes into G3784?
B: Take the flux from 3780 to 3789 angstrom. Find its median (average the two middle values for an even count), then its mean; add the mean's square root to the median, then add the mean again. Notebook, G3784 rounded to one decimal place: 26.0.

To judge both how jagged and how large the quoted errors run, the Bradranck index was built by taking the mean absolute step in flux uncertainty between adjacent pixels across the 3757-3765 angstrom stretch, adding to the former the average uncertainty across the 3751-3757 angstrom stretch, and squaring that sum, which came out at 0.297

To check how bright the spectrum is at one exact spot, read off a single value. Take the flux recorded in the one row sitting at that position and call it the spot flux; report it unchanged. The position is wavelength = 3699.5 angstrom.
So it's 8.218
